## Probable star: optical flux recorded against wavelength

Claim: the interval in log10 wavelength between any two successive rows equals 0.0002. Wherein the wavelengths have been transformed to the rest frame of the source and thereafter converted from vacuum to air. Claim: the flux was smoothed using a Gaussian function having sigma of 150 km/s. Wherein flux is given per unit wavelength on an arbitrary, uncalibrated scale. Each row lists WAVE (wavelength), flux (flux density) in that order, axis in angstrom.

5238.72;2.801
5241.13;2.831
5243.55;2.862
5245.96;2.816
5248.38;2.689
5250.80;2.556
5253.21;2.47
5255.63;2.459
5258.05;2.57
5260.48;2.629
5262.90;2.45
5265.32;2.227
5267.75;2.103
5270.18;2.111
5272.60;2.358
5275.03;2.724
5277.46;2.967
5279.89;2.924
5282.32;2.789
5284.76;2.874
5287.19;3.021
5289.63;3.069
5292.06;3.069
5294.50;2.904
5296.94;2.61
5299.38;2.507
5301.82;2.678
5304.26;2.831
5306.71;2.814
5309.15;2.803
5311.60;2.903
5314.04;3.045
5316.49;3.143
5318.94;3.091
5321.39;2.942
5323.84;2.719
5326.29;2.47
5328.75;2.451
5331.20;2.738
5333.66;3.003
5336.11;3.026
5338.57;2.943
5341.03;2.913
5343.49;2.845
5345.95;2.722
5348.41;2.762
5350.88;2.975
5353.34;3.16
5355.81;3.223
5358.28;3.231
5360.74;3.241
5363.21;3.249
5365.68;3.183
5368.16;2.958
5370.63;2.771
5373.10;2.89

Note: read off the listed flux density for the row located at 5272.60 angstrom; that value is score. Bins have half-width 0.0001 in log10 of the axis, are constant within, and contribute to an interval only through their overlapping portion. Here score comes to 2.358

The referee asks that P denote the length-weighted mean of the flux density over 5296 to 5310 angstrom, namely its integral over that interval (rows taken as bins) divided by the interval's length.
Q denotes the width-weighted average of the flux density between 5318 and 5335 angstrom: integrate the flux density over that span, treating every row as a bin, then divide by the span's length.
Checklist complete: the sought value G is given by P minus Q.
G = -0.06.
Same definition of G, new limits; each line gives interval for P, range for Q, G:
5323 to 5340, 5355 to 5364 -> -0.47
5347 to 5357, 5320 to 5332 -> 0.36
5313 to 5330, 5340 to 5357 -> -0.11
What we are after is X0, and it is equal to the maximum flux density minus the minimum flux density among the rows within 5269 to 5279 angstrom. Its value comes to 0.86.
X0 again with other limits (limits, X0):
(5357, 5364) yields 0.02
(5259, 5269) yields 0.53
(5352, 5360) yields 0.07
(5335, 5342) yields 0.11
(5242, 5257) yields 0.40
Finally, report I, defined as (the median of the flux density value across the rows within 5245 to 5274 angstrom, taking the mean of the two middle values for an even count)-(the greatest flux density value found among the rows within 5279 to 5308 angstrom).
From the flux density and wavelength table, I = -0.60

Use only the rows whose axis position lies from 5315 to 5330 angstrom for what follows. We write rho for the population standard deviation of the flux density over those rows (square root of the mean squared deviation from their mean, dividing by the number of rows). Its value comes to 0.28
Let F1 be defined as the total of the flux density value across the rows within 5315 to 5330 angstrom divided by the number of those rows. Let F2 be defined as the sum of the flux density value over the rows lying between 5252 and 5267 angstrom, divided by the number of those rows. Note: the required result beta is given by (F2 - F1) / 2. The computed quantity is -0.17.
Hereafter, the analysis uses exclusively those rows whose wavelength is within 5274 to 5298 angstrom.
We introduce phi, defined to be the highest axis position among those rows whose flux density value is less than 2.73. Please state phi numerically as 5296.94 angstrom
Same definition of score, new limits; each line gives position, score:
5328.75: 2.451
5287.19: 3.021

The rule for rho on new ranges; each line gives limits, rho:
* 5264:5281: 0.35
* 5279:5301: 0.19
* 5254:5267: 0.14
